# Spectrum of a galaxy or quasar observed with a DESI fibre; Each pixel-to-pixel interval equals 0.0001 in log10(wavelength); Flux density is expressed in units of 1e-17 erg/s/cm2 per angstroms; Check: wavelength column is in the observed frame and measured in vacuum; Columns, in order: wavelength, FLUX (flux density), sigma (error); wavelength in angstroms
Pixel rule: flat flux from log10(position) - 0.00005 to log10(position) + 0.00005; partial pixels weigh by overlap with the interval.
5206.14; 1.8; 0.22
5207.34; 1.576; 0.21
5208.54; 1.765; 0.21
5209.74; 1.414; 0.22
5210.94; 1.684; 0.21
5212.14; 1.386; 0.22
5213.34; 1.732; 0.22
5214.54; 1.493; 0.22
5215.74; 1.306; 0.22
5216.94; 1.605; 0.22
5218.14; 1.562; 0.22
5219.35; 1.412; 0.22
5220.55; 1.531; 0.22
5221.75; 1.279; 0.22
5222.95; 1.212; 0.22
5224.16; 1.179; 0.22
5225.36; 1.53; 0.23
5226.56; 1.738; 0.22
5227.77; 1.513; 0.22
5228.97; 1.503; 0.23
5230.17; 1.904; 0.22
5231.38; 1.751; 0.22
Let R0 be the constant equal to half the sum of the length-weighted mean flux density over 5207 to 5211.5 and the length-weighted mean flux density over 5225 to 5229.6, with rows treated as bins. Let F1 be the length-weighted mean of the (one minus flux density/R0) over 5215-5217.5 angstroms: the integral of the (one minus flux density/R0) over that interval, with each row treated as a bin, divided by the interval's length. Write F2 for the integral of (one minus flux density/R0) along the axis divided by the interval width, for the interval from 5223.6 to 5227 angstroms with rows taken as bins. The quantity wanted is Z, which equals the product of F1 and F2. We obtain 0.007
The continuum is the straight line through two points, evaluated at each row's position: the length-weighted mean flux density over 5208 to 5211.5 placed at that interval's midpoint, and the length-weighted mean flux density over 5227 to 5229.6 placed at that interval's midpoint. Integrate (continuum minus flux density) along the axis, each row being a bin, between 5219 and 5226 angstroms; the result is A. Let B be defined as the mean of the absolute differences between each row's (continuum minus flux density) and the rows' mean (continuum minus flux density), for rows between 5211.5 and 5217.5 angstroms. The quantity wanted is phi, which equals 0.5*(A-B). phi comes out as 0.63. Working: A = 1.4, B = 0.134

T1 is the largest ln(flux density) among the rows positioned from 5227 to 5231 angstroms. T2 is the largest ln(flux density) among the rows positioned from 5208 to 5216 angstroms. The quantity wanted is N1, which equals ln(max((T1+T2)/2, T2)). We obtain -0.50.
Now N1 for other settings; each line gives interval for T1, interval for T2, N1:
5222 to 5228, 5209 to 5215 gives -0.60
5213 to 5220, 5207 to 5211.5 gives -0.57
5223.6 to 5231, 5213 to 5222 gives -0.52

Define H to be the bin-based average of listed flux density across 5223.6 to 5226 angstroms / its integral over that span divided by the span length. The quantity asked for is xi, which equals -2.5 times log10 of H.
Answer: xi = -0.34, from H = 1.37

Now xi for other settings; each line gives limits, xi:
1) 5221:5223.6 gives -0.25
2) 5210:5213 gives -0.47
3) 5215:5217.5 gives -0.41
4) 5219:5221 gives -0.42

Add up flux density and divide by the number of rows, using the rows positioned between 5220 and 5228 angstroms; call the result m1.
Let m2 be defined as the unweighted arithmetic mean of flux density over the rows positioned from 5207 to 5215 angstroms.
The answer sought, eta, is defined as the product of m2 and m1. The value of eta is 2.25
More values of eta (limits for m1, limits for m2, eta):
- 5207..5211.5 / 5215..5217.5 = 2.34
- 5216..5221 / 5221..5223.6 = 1.90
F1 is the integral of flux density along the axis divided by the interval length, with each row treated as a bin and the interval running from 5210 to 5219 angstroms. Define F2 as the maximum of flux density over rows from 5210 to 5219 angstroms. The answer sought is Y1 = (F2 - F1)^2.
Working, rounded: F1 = 1.53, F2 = 1.732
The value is 0.04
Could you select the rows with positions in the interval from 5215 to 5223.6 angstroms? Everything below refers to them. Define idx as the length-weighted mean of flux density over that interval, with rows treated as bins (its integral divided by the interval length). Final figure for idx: 1.41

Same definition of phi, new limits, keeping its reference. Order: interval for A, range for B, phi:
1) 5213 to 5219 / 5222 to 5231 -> 0.09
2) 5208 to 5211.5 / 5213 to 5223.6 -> -0.07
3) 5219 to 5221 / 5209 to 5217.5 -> 0.03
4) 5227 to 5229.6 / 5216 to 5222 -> -0.05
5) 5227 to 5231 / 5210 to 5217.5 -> -0.32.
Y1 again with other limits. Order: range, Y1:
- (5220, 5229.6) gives 0.09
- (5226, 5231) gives 0.06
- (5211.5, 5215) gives 0.04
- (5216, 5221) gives 0.01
